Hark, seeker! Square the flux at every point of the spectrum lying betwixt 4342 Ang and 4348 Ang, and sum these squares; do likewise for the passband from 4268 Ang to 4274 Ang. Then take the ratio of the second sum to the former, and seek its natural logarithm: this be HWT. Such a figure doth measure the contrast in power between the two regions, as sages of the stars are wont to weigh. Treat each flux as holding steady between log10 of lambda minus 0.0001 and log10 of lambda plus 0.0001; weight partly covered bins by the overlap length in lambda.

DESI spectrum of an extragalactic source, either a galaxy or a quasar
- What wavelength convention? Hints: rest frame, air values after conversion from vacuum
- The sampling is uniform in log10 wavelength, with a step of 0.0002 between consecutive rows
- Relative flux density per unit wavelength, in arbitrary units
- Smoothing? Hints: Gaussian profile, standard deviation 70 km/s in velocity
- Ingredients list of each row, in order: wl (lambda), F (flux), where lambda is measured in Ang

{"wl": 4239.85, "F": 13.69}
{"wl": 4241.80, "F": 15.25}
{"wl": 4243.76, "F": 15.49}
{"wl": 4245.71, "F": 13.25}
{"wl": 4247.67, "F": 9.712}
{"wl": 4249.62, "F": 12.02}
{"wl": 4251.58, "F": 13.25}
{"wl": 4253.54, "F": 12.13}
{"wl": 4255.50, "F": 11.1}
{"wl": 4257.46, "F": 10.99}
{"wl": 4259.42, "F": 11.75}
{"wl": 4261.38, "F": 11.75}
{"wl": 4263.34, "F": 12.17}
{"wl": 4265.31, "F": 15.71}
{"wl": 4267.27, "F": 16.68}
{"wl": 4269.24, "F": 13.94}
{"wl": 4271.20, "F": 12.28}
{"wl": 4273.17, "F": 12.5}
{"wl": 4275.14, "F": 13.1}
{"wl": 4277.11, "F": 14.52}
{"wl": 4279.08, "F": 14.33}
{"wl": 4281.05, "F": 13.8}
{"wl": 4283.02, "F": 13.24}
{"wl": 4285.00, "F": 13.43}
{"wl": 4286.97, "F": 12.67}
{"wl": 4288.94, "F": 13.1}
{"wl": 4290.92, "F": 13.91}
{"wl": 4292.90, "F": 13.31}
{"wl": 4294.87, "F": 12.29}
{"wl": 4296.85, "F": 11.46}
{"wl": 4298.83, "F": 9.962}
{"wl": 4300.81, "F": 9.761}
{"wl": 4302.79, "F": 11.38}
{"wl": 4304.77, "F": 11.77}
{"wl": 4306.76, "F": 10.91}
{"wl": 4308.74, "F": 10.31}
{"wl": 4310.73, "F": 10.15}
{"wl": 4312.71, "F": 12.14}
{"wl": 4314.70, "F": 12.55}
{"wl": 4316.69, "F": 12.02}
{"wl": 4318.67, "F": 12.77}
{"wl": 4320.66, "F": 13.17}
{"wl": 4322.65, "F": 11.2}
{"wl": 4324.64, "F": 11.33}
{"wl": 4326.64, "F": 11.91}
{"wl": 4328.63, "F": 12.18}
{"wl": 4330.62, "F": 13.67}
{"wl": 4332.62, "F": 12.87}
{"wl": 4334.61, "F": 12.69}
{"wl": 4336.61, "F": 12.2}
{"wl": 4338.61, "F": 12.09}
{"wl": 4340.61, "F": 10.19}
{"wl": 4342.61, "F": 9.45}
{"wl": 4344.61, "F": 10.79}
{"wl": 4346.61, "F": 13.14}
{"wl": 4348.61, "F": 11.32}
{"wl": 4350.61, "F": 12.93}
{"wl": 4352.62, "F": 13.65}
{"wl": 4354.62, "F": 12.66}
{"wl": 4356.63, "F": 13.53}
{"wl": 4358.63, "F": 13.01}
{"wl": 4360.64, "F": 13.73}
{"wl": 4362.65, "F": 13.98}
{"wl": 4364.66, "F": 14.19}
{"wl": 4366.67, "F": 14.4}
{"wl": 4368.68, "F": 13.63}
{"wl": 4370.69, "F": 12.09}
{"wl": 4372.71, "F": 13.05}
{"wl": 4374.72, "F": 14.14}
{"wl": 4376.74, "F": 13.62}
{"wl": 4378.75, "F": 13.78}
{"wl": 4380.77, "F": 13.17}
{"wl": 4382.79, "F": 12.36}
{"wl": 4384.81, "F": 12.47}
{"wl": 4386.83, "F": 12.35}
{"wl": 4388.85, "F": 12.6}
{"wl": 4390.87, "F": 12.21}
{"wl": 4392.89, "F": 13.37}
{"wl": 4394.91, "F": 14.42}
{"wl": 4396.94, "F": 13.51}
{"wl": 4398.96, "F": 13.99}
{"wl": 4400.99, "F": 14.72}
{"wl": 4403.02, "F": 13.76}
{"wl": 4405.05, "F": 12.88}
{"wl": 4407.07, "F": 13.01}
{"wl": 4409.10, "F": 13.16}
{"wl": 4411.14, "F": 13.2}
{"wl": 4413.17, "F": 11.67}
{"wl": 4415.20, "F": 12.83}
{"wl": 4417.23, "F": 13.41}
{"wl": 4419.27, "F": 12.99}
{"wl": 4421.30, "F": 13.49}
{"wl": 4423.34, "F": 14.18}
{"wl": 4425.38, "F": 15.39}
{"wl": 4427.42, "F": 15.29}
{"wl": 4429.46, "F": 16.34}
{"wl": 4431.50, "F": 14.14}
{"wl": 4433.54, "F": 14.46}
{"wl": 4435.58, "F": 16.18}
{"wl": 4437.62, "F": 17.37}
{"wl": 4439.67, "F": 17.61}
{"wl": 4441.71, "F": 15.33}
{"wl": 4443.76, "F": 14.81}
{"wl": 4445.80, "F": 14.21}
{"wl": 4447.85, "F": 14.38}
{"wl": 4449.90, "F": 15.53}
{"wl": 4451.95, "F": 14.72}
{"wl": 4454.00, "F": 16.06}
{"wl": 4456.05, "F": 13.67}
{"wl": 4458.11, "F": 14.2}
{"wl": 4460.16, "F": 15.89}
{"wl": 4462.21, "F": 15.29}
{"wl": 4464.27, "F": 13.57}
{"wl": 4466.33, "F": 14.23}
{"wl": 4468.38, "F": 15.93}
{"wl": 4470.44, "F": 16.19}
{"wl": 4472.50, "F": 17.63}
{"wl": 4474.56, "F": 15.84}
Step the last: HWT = 0.28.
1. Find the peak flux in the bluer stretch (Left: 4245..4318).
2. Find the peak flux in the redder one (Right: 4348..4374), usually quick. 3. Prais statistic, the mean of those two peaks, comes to 15.5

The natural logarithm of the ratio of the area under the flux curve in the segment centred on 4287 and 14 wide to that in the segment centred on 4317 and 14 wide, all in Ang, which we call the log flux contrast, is 0.10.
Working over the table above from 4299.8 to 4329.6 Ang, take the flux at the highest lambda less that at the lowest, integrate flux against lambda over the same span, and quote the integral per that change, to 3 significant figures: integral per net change 143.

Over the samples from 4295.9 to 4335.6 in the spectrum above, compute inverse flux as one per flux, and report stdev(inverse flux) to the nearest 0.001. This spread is 0.008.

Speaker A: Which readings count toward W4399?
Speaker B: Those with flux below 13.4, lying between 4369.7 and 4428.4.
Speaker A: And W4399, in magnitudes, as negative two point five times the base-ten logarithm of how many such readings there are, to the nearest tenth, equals -3.0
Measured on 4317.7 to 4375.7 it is -3.3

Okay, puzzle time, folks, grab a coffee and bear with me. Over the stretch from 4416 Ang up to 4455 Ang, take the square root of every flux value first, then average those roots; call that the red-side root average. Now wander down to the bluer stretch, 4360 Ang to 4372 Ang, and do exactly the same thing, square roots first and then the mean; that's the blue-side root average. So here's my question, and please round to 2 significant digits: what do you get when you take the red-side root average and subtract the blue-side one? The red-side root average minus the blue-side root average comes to 0.18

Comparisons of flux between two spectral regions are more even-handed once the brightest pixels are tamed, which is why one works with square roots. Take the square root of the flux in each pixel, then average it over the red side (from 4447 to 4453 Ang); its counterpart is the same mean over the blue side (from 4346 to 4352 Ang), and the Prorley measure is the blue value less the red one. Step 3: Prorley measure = -0.33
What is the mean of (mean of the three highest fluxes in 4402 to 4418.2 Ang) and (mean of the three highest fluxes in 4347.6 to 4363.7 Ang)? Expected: 13.6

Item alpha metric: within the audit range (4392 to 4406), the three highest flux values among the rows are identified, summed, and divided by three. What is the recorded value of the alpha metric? 14.4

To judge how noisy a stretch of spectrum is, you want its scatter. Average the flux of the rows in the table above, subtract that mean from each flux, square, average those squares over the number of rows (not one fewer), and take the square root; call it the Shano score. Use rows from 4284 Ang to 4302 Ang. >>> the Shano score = 1.42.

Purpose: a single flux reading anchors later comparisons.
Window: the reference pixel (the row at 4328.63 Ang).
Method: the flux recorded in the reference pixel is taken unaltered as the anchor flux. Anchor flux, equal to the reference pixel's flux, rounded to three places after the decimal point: 12.180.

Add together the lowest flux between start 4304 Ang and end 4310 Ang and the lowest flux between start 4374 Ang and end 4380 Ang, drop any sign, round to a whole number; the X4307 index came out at 24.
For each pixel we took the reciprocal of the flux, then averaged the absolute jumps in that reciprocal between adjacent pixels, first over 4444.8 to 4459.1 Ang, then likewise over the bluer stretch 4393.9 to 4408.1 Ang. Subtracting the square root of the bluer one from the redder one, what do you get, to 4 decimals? -0.0547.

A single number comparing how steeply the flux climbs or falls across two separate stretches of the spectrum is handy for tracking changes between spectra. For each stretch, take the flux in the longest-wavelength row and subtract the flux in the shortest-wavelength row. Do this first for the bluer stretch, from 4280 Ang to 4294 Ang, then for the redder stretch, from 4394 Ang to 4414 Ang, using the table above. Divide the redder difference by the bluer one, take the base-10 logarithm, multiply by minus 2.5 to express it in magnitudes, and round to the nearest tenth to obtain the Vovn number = -1.9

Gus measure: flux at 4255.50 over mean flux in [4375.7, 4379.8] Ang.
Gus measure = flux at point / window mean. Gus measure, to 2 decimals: 0.81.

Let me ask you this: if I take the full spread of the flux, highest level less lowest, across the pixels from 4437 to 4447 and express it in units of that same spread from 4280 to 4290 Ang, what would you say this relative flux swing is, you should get 3.0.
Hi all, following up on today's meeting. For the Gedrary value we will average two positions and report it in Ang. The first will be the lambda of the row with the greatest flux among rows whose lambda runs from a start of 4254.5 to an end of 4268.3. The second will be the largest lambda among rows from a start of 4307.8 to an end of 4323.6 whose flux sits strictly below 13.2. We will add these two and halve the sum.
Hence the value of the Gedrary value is 4295.0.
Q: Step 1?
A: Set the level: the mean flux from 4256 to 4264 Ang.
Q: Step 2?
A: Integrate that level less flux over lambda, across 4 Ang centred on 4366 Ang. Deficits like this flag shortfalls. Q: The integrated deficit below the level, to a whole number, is -11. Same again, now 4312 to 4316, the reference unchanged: -3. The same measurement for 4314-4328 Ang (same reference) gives -7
